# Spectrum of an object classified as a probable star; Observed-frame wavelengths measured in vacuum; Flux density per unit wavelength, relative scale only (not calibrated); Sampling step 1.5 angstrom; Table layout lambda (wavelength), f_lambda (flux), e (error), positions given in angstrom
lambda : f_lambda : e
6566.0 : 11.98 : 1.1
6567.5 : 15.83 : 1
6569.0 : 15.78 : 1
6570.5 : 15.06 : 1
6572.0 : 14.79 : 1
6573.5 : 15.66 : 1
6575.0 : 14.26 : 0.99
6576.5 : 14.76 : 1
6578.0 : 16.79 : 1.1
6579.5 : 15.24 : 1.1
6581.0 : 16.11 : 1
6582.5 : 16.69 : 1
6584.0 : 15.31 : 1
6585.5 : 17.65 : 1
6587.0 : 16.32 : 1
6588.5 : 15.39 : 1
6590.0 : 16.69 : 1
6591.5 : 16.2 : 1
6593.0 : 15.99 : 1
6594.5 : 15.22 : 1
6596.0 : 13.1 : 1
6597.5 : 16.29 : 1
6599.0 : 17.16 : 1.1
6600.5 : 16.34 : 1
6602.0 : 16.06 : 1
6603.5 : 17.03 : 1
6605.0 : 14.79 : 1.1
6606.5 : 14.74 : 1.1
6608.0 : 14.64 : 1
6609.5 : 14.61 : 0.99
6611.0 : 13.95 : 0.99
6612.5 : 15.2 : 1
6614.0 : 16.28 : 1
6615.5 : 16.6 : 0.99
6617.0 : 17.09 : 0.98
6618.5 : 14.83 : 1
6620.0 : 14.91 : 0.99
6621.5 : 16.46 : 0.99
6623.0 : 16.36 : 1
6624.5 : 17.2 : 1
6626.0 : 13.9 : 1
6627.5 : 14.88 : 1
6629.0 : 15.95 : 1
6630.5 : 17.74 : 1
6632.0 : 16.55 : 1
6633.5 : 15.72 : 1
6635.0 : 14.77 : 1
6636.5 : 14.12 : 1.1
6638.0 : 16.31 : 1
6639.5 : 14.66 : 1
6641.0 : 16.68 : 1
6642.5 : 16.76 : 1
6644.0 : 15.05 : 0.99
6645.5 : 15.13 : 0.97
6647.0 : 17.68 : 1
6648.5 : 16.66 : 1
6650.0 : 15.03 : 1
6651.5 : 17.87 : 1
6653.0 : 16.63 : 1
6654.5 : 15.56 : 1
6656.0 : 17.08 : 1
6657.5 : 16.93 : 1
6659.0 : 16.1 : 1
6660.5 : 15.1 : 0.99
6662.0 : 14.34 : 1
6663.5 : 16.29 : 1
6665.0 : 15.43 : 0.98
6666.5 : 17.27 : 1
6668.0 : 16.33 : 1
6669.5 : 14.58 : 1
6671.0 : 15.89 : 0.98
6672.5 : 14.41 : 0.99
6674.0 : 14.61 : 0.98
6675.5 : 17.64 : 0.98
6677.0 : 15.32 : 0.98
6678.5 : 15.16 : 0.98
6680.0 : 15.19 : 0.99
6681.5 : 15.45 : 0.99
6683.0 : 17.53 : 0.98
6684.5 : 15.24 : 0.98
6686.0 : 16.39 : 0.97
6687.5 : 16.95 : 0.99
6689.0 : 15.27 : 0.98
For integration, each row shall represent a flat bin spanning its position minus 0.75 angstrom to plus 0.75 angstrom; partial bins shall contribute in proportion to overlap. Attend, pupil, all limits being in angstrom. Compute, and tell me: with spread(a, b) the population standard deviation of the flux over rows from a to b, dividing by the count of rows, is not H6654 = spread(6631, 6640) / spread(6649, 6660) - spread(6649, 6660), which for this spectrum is 0.11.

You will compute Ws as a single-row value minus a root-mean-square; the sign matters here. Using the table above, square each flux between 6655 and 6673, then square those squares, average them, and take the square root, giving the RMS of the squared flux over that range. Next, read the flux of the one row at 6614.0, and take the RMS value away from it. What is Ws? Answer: -237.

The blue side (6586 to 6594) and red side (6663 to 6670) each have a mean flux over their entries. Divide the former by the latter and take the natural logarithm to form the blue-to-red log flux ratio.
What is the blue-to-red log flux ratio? 0.01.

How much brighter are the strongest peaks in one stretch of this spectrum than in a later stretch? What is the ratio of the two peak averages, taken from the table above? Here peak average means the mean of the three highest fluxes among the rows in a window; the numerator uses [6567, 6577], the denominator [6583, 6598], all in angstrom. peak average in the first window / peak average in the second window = 0.93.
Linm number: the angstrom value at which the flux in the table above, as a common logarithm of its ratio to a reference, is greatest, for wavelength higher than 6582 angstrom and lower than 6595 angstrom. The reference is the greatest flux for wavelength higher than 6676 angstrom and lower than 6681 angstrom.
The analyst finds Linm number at 6585.5 angstrom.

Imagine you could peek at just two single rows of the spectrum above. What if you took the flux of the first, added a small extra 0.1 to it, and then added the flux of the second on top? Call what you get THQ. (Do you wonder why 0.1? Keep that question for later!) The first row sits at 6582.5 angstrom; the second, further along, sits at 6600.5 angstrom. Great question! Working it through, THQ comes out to 33.1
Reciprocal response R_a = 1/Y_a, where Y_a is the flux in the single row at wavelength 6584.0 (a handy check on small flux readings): 0.0653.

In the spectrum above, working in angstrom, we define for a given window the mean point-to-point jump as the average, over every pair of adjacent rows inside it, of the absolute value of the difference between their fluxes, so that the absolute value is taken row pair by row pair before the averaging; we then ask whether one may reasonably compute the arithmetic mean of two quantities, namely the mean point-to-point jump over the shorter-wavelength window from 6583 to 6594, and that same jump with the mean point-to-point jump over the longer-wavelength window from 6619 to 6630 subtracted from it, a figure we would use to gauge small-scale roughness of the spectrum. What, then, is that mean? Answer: 0.45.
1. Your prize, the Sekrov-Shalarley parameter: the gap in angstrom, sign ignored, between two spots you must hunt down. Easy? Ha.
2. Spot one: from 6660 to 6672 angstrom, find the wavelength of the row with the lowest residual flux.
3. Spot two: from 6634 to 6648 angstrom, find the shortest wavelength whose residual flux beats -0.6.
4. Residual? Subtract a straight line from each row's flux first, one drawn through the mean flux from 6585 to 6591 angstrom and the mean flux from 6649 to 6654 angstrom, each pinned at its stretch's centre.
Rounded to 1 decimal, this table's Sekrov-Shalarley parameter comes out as 24.0 angstrom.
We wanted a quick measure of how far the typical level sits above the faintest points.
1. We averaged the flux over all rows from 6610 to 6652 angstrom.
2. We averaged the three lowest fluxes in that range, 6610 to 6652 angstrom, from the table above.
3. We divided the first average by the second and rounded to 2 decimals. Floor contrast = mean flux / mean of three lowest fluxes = 1.13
